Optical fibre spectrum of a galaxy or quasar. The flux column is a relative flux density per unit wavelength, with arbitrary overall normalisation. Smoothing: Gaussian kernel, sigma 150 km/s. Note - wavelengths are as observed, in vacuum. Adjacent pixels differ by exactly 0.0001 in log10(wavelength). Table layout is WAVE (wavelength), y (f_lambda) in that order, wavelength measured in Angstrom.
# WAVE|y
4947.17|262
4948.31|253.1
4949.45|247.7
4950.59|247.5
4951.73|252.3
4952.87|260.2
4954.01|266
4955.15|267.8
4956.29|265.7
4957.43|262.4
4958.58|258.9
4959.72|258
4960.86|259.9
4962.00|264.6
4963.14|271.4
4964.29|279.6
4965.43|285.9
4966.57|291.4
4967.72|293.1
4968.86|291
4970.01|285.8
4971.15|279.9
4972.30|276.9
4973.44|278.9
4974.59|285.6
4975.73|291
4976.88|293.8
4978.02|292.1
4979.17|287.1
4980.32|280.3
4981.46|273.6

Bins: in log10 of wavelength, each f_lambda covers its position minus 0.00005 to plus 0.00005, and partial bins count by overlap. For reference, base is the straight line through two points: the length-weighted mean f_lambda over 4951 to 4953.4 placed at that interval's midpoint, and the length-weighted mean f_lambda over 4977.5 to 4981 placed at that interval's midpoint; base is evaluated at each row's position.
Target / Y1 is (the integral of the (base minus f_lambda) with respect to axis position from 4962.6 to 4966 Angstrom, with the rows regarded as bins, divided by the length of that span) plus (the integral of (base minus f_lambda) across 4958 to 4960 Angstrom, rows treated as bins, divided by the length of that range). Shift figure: -5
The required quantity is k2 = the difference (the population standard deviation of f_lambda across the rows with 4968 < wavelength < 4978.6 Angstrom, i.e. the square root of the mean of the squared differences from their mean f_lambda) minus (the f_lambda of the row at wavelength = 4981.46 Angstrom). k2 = -268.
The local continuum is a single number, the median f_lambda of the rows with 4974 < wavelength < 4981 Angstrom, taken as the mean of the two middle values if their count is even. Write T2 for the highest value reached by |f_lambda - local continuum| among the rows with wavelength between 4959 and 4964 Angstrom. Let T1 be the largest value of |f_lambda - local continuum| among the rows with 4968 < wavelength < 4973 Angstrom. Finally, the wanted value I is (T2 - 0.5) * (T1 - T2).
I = -577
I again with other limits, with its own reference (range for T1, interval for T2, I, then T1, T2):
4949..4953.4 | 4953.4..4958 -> 390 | 42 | 27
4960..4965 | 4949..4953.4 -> -509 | 29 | 42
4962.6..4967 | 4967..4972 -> 74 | 18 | 9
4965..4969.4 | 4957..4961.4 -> -825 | 4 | 31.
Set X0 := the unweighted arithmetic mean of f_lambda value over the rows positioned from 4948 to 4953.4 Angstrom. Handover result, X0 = 252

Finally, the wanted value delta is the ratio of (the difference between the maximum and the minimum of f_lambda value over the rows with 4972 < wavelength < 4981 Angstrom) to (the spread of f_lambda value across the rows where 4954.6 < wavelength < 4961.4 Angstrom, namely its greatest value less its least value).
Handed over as 1.7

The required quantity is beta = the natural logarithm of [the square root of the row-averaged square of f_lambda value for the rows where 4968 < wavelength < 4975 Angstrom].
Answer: 5.65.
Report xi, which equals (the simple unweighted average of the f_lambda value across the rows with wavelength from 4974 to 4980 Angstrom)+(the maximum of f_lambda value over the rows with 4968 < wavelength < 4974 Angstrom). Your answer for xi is 581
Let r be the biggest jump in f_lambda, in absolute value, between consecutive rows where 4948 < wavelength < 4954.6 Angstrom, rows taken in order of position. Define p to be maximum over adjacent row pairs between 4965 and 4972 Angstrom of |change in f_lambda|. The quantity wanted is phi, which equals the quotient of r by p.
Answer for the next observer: 1.3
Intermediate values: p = 5.9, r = 7.9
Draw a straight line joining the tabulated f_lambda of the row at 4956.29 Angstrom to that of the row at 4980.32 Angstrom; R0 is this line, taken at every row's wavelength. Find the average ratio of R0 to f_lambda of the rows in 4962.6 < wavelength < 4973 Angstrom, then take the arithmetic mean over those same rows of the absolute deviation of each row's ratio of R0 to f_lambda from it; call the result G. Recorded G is 0.021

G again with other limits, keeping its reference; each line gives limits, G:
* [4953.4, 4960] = 0.017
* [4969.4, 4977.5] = 0.015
